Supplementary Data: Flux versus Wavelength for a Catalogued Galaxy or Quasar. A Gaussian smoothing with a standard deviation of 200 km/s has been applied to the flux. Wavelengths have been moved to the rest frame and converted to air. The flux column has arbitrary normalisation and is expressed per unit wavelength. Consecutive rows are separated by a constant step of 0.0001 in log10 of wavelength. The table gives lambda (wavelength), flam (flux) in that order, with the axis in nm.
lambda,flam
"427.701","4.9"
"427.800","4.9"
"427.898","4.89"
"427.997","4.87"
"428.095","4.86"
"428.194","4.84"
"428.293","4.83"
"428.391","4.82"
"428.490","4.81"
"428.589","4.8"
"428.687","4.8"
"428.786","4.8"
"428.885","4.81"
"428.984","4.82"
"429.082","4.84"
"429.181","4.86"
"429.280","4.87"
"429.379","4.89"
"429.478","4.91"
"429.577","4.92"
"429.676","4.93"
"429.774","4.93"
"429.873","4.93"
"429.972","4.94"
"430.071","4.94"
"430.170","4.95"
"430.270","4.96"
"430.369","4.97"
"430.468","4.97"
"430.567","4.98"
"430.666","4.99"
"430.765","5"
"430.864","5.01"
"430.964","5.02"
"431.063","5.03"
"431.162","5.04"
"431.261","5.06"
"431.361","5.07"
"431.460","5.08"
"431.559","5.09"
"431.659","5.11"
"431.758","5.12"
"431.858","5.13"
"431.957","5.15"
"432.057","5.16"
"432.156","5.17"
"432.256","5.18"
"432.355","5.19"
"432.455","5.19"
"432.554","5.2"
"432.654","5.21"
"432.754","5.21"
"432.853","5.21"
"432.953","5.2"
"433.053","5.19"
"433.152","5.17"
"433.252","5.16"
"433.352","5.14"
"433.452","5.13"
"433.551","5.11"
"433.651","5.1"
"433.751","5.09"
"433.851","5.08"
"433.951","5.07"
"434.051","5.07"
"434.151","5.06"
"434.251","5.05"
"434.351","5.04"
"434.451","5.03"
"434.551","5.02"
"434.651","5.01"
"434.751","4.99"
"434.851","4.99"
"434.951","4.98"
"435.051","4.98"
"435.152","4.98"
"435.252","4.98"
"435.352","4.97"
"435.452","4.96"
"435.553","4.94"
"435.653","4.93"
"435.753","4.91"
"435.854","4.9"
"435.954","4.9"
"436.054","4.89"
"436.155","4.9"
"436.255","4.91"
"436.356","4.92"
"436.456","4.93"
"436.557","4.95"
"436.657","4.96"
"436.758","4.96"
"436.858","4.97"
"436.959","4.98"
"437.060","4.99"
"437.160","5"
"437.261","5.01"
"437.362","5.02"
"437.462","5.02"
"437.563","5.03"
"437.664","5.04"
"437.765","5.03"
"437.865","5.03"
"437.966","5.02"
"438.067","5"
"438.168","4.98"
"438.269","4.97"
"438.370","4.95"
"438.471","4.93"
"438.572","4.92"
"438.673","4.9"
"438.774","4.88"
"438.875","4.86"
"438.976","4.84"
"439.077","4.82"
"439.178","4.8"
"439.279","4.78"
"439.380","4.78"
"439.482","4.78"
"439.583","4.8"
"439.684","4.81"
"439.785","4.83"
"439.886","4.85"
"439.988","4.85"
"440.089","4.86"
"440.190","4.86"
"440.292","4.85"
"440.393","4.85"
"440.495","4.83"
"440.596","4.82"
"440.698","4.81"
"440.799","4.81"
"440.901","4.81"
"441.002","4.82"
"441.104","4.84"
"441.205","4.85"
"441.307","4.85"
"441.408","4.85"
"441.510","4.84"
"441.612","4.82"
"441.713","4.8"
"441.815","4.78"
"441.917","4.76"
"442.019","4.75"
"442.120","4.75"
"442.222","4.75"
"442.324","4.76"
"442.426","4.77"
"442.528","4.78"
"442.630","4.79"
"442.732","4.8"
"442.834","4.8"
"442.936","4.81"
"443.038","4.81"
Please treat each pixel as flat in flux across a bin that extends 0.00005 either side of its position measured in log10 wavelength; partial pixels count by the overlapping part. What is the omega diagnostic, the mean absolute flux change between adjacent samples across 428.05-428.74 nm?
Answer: 0.010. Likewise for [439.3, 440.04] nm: 0.012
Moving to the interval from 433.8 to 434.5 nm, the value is 0.008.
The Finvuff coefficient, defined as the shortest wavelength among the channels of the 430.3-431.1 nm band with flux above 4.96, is 430.369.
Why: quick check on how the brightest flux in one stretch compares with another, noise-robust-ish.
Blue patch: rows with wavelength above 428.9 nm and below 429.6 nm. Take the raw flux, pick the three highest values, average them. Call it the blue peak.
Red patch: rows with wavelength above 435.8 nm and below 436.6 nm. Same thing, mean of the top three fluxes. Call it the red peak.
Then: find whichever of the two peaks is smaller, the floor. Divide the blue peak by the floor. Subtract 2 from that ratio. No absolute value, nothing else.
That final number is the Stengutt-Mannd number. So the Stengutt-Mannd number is -1.00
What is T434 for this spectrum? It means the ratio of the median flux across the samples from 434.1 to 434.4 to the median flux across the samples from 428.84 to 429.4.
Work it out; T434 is 1.04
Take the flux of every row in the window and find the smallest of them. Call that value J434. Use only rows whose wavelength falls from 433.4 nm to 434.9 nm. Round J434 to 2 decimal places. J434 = 4.99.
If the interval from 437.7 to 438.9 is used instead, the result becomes 4.86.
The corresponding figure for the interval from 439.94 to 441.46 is 4.81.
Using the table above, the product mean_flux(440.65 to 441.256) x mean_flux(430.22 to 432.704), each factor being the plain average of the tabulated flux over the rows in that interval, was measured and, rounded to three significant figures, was 24.5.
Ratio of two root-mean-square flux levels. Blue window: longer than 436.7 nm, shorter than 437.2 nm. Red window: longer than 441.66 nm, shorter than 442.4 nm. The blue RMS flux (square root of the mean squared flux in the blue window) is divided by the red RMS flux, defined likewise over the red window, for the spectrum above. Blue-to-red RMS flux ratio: 1.05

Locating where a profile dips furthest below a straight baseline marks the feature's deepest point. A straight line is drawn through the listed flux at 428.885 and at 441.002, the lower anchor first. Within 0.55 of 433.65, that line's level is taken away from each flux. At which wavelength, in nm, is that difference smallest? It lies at 434.151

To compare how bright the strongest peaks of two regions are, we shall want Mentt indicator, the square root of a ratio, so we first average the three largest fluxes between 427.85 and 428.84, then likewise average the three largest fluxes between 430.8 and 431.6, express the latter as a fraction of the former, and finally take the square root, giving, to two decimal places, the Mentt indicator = 1.02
